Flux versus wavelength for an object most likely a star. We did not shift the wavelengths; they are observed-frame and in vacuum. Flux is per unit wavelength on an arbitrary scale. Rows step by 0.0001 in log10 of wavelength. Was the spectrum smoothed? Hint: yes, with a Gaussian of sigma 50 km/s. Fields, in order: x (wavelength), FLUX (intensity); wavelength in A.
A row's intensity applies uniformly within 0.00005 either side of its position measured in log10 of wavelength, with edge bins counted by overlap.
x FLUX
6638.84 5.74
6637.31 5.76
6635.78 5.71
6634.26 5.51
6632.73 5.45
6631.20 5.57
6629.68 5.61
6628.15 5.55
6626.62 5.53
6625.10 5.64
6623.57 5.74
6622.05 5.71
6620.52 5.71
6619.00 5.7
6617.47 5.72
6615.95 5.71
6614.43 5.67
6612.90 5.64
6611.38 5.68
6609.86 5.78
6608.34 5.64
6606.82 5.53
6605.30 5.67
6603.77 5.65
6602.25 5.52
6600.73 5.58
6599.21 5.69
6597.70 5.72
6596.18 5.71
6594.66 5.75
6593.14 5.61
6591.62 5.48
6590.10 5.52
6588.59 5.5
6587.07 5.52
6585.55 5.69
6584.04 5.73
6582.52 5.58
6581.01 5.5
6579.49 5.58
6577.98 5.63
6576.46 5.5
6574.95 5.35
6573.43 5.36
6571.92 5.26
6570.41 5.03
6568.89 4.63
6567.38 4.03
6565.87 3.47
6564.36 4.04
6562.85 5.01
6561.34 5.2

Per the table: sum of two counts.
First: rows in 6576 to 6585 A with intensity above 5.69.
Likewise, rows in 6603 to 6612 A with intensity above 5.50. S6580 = 7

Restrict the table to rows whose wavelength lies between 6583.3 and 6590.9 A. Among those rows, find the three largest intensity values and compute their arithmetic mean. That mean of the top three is 5.65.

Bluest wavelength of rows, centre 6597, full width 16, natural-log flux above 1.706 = 6590.10 A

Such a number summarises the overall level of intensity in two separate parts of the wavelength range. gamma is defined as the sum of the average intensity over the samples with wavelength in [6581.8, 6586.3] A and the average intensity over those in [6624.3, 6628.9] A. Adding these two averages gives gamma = 11.2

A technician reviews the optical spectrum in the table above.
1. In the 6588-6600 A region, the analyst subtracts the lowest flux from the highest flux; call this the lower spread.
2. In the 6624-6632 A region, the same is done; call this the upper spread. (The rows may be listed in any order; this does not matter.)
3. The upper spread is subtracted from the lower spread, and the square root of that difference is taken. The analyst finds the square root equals 0.40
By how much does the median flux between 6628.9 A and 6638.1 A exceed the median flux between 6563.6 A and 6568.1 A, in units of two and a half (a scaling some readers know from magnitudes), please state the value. 0.624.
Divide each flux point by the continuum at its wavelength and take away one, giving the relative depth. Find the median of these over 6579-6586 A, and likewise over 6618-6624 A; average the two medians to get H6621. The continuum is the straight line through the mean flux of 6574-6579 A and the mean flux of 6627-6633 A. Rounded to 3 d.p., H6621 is 0.023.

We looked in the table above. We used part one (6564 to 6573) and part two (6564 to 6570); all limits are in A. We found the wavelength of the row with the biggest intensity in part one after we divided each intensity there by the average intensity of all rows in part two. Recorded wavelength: 6571.92 A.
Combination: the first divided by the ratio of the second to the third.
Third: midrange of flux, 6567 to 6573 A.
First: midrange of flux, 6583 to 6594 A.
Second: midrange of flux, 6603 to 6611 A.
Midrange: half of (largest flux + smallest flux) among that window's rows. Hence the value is 4.6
